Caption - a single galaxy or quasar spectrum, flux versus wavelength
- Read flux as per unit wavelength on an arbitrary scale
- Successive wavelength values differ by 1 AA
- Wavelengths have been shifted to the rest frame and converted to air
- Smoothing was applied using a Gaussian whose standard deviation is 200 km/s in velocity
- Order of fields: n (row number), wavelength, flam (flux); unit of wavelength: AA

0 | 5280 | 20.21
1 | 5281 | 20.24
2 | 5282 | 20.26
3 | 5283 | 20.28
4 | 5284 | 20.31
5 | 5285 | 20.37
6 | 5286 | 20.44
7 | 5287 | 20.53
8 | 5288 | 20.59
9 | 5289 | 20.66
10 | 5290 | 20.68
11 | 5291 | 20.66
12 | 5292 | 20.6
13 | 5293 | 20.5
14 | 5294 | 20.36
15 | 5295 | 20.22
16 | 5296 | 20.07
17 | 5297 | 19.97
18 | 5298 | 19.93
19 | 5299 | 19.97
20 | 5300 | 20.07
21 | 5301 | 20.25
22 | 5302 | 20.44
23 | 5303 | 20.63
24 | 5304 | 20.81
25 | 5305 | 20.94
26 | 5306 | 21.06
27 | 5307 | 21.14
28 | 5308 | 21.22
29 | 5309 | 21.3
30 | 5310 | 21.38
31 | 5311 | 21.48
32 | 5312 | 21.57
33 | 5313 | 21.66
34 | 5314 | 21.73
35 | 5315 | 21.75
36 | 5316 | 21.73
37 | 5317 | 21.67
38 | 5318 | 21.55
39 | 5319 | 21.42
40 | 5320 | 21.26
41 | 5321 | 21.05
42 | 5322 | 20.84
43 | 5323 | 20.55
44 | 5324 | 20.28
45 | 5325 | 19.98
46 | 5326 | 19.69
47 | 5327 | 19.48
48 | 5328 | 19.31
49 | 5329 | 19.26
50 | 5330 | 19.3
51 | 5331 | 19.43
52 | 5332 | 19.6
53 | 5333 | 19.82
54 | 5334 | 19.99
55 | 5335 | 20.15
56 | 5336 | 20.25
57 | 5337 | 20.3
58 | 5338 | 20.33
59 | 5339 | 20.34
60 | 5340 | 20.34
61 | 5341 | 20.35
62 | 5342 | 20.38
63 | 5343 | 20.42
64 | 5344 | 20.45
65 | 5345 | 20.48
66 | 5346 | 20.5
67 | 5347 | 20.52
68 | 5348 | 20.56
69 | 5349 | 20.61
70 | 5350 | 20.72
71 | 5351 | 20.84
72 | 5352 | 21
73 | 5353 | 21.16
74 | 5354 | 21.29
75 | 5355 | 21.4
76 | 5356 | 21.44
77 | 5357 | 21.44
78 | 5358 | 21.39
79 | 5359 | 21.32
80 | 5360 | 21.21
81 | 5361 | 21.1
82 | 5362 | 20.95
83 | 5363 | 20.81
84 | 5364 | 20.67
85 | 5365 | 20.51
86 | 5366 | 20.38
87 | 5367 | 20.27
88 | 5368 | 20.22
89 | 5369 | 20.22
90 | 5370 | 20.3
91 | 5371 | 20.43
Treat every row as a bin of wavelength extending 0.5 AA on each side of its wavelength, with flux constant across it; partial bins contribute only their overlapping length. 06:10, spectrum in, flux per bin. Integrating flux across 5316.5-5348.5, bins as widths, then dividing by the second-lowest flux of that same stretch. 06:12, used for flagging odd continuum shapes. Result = 33.7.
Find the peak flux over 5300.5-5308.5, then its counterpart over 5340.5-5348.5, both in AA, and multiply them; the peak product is 436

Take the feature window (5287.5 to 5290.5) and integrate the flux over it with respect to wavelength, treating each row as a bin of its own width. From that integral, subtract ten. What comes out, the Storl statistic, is 51.9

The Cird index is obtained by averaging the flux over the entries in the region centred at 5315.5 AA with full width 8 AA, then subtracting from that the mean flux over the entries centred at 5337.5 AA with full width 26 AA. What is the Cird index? 1.5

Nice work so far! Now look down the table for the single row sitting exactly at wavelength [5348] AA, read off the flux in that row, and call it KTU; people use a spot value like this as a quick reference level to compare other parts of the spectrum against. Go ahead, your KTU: 20.56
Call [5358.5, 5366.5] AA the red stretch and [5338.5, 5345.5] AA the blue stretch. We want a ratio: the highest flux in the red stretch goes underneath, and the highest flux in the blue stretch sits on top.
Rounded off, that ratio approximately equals 0.96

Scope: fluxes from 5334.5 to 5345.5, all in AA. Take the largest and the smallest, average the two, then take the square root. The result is 4.51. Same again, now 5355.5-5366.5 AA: 4.57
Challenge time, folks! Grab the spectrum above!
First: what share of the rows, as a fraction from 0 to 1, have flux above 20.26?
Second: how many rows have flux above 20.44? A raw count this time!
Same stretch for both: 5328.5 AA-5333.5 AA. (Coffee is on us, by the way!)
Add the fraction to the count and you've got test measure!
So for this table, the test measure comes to 0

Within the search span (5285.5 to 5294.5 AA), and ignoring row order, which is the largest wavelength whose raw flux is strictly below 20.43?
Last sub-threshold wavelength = 5294 AA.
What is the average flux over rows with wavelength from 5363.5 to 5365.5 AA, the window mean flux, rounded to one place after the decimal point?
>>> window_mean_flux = 20.6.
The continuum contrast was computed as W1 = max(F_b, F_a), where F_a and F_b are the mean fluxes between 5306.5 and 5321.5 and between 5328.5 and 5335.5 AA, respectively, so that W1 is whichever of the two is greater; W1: 21.5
